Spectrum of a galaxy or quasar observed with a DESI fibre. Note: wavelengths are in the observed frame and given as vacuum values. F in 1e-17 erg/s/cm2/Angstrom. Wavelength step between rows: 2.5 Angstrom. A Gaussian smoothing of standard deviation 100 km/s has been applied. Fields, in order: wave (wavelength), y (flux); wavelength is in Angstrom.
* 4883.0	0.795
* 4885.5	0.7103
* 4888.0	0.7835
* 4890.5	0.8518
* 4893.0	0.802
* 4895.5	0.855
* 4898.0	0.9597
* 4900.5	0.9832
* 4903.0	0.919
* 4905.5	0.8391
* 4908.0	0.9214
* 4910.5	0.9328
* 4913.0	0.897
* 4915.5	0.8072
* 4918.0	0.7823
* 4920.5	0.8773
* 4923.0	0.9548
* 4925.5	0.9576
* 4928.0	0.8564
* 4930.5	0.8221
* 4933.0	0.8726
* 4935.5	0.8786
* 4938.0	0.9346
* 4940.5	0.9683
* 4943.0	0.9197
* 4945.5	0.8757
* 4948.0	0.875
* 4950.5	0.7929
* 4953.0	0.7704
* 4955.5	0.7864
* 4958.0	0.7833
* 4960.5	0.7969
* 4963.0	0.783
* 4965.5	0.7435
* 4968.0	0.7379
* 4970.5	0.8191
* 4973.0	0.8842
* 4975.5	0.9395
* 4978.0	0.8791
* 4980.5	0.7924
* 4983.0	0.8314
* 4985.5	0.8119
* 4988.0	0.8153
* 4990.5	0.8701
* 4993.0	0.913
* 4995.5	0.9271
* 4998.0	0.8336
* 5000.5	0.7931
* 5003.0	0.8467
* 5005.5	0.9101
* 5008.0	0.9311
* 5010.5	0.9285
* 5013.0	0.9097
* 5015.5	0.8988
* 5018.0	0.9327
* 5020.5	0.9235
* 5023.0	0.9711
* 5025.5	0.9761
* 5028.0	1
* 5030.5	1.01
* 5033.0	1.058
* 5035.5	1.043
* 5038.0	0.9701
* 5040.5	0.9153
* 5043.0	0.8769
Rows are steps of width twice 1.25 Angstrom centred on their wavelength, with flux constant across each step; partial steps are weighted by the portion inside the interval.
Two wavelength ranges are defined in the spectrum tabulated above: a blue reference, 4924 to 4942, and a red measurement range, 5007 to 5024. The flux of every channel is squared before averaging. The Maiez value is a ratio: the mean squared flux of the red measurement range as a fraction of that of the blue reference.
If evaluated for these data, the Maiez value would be 1.06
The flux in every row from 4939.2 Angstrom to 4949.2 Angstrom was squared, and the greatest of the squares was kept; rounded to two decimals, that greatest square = 0.94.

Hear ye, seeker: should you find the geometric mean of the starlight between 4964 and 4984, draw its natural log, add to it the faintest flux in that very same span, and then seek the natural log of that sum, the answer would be -0.60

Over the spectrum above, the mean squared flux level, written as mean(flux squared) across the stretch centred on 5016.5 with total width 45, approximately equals 0.882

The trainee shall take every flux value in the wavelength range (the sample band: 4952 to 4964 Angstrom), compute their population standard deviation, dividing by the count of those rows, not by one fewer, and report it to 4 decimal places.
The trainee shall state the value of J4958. 0.0085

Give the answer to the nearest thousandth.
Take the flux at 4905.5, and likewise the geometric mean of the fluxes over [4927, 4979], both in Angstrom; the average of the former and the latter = 0.840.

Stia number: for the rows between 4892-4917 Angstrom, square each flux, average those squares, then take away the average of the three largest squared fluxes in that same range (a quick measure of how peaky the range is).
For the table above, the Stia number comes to -0.121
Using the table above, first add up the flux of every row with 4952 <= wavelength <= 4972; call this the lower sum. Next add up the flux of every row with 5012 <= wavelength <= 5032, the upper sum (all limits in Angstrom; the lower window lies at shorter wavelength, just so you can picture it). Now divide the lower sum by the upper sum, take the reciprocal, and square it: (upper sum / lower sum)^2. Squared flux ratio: 1.50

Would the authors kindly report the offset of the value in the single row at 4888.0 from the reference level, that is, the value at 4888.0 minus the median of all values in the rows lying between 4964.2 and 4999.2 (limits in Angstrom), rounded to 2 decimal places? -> -0.05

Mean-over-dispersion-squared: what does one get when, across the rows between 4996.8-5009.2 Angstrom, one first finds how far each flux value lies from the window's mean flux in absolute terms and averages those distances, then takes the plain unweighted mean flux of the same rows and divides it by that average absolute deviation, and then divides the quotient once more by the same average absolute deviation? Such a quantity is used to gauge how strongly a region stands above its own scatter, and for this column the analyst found 405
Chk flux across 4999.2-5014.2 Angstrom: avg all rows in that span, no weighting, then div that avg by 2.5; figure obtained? 0.355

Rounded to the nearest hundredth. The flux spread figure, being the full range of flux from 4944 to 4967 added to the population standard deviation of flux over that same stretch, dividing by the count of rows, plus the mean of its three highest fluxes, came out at 1.02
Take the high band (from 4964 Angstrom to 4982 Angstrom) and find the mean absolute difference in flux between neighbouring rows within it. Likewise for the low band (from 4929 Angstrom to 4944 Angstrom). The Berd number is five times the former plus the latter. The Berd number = 0.334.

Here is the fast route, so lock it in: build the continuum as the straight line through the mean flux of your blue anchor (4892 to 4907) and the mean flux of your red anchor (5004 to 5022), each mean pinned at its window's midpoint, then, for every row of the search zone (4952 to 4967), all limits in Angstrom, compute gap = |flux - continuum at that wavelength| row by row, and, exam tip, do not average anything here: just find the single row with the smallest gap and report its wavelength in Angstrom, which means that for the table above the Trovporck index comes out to 4960.5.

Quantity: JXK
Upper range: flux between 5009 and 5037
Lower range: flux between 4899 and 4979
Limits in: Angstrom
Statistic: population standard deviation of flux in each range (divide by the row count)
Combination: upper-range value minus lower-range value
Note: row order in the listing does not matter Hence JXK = -0.017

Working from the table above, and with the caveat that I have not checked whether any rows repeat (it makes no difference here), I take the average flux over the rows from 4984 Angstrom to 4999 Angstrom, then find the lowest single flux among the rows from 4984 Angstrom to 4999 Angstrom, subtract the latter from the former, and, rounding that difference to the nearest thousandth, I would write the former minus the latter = 0.050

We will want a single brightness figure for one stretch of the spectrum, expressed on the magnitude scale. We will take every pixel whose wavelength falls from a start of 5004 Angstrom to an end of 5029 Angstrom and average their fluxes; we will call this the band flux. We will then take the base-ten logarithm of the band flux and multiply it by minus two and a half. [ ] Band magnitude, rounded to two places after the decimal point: 0.07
